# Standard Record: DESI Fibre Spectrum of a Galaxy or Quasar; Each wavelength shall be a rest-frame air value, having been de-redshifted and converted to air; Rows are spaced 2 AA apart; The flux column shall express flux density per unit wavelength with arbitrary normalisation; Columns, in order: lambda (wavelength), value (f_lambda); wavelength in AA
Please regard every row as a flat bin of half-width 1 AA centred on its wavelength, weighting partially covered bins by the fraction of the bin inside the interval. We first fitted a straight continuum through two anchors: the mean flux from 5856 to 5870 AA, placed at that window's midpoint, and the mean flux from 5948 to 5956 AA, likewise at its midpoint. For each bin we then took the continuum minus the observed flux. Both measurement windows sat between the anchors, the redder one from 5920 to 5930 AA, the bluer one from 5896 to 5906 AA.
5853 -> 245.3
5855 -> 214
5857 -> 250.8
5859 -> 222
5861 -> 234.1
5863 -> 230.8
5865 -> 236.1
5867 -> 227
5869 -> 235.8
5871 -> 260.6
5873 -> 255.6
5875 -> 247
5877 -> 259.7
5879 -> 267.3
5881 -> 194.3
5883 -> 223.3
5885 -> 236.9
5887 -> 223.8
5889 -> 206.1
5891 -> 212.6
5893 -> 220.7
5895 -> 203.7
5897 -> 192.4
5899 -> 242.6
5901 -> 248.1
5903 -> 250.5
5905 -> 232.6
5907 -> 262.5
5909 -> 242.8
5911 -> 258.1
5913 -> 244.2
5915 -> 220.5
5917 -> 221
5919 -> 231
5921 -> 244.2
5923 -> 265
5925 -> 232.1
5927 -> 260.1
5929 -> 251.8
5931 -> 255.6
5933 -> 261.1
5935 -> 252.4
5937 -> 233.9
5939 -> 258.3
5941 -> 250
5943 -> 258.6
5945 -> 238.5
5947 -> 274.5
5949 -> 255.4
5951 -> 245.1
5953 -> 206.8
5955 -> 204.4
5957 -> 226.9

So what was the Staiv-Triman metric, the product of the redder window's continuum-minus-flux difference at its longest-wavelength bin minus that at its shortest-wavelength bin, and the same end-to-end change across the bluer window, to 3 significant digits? 331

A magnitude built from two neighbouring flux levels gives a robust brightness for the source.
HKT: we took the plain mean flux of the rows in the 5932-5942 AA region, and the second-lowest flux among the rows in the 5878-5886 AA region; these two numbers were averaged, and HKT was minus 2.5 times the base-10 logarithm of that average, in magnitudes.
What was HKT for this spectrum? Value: -5.94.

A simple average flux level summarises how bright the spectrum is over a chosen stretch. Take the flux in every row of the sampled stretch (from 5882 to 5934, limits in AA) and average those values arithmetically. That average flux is 236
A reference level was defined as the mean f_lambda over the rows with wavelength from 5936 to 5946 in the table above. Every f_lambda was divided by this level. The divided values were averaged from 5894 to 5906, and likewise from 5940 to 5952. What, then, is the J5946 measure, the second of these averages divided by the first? 1.11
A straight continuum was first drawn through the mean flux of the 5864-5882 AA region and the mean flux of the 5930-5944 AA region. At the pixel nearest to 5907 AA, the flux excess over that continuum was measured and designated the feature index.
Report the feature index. 14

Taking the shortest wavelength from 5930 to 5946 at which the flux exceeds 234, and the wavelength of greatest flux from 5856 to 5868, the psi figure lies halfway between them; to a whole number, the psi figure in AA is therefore 5894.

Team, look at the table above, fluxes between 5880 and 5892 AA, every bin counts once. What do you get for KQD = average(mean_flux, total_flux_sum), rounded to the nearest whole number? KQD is 757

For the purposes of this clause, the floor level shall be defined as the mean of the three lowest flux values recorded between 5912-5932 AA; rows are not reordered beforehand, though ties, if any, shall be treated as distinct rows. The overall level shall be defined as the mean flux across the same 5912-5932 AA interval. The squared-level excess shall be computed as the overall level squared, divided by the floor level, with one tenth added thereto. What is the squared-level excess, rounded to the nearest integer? 263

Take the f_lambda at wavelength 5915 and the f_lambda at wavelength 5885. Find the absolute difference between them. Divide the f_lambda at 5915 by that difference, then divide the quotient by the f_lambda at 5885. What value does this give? 0.057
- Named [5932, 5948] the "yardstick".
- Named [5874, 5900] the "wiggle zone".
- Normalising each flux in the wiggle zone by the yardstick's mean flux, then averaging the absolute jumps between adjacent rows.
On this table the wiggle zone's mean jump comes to 0.085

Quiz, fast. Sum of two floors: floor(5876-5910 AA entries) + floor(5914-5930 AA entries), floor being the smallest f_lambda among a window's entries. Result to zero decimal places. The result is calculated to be 413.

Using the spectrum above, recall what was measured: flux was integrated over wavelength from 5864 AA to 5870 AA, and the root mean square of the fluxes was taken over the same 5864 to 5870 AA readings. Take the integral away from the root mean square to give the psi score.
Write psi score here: -1165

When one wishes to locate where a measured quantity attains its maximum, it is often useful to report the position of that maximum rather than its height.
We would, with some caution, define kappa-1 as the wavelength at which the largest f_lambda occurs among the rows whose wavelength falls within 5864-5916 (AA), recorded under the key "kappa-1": 5879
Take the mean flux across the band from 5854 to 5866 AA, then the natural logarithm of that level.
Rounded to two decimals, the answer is 5.44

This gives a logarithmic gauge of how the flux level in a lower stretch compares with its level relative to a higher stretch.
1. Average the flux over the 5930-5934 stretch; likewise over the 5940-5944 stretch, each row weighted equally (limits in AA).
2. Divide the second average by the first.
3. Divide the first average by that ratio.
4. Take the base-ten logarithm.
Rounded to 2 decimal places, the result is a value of 2.42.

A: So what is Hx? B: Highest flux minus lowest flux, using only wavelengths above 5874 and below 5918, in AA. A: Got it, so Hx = 75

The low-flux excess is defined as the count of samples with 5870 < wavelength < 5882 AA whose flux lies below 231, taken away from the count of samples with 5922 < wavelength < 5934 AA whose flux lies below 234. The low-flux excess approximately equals 0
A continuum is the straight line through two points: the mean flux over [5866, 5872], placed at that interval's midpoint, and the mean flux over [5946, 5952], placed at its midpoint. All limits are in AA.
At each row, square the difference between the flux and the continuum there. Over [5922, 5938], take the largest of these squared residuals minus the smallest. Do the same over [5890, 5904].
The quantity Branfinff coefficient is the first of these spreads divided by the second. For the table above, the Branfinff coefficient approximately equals 0.16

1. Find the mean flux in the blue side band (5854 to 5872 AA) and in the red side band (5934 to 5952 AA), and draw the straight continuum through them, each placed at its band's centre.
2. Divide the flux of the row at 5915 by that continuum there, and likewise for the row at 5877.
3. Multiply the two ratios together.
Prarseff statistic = 0.98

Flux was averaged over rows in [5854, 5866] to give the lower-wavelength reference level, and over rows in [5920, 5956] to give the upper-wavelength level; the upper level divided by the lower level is 1.07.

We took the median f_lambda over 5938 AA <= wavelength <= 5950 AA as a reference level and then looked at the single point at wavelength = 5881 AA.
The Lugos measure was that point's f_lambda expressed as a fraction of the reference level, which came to 0.76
